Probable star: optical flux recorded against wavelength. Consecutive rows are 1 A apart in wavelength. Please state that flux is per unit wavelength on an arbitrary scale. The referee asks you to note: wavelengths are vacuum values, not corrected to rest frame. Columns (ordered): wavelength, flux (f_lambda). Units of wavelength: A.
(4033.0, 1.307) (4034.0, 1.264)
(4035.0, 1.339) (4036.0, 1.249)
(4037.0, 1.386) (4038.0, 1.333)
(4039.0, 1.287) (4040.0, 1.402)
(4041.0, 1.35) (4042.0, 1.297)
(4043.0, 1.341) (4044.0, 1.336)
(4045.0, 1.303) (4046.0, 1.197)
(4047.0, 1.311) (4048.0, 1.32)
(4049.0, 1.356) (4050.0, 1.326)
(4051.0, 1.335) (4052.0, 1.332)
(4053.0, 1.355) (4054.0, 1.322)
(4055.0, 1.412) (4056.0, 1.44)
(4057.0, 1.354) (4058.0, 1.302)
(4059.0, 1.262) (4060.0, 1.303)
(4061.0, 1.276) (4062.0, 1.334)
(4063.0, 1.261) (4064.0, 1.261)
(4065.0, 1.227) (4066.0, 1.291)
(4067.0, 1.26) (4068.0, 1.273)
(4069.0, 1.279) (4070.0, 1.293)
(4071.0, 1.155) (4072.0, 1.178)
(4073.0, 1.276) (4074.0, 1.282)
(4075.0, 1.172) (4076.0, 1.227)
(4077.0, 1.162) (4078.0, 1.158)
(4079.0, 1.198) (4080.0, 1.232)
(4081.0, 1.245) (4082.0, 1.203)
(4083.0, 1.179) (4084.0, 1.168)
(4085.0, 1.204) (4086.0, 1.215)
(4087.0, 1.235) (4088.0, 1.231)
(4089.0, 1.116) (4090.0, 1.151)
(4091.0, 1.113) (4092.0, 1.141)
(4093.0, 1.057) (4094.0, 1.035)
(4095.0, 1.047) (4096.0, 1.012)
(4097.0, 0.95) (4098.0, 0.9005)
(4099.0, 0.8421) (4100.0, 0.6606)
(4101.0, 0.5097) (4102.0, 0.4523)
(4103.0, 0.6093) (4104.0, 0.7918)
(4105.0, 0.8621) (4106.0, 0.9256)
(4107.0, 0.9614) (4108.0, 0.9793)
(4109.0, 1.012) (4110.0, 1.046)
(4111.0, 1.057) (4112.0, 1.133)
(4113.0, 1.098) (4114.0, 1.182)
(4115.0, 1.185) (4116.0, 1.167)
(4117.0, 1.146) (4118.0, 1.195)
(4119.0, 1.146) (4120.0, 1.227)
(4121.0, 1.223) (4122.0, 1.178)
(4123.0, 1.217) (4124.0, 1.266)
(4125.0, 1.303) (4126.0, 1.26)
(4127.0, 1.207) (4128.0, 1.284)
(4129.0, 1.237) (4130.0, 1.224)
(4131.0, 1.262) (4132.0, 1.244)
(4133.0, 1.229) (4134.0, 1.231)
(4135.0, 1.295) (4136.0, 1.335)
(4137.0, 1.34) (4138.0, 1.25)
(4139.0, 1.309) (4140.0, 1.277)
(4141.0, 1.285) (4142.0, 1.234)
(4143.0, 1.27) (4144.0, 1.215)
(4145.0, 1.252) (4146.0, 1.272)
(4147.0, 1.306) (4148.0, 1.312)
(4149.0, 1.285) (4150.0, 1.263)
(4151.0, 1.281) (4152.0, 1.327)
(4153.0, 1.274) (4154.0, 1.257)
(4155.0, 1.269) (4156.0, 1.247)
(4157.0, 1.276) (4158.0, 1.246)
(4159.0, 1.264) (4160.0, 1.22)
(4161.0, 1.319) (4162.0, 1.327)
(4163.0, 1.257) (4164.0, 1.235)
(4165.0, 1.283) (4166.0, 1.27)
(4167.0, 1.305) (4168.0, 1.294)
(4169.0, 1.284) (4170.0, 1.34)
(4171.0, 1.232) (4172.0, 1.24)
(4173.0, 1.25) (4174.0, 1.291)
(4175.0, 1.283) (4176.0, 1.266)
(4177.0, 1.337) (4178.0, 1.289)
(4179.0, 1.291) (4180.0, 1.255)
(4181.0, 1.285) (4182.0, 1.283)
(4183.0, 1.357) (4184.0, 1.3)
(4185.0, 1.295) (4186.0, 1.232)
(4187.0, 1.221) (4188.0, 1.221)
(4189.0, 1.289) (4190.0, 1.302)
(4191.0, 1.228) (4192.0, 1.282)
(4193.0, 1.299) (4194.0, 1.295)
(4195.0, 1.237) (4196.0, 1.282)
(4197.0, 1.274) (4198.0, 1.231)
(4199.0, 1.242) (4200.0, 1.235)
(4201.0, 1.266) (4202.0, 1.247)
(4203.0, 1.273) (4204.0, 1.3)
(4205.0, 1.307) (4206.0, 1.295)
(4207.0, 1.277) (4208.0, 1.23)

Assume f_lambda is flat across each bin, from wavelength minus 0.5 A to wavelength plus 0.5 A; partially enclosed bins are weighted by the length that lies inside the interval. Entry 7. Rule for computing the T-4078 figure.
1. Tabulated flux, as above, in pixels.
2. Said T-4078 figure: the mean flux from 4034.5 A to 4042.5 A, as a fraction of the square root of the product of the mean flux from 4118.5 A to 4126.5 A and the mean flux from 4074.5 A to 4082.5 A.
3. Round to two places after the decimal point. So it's 1.10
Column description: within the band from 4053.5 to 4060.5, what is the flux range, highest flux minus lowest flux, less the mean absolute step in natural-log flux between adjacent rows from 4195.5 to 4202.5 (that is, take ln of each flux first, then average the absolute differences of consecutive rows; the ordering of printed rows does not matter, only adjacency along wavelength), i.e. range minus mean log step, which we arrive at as 0.16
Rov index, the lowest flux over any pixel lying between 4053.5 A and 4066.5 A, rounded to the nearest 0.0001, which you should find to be 1.2270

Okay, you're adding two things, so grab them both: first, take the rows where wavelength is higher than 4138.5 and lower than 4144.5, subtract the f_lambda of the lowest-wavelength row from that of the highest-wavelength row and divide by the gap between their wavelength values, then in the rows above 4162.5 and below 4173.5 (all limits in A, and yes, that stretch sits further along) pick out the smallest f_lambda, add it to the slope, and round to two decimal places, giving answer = 1.21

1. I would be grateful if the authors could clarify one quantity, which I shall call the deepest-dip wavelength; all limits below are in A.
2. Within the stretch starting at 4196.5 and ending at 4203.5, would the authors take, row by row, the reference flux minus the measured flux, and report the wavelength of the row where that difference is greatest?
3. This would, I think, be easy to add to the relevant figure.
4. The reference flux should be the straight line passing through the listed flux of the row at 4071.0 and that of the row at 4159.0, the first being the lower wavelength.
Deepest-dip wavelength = 4198.0 A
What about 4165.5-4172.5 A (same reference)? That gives 4171.0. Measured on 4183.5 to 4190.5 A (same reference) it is 4188.0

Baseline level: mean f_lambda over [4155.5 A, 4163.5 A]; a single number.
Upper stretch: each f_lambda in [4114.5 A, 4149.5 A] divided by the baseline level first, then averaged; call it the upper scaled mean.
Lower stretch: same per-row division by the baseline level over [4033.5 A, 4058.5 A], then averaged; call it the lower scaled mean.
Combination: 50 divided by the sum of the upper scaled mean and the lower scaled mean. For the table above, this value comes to 24.6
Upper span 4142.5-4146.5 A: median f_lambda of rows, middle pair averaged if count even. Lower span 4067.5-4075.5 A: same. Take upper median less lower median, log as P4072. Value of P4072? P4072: -0.01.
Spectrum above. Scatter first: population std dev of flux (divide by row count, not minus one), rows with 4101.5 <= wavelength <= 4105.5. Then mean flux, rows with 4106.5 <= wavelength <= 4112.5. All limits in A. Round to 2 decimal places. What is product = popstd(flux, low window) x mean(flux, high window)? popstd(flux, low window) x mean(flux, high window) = 0.17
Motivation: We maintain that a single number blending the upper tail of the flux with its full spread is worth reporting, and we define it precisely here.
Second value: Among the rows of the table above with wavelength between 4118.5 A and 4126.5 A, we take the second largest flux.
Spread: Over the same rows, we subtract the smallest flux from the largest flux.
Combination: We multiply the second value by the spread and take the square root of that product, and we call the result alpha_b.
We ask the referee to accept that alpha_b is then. 0.446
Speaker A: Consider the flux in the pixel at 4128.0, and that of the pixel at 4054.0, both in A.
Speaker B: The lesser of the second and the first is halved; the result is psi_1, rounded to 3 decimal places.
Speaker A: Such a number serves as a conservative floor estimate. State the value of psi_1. 0.642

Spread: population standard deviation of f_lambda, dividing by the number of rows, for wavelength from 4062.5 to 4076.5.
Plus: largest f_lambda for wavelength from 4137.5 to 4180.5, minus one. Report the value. 0.38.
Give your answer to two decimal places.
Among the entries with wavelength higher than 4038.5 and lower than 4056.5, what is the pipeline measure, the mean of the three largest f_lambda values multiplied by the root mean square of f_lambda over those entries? 1.89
